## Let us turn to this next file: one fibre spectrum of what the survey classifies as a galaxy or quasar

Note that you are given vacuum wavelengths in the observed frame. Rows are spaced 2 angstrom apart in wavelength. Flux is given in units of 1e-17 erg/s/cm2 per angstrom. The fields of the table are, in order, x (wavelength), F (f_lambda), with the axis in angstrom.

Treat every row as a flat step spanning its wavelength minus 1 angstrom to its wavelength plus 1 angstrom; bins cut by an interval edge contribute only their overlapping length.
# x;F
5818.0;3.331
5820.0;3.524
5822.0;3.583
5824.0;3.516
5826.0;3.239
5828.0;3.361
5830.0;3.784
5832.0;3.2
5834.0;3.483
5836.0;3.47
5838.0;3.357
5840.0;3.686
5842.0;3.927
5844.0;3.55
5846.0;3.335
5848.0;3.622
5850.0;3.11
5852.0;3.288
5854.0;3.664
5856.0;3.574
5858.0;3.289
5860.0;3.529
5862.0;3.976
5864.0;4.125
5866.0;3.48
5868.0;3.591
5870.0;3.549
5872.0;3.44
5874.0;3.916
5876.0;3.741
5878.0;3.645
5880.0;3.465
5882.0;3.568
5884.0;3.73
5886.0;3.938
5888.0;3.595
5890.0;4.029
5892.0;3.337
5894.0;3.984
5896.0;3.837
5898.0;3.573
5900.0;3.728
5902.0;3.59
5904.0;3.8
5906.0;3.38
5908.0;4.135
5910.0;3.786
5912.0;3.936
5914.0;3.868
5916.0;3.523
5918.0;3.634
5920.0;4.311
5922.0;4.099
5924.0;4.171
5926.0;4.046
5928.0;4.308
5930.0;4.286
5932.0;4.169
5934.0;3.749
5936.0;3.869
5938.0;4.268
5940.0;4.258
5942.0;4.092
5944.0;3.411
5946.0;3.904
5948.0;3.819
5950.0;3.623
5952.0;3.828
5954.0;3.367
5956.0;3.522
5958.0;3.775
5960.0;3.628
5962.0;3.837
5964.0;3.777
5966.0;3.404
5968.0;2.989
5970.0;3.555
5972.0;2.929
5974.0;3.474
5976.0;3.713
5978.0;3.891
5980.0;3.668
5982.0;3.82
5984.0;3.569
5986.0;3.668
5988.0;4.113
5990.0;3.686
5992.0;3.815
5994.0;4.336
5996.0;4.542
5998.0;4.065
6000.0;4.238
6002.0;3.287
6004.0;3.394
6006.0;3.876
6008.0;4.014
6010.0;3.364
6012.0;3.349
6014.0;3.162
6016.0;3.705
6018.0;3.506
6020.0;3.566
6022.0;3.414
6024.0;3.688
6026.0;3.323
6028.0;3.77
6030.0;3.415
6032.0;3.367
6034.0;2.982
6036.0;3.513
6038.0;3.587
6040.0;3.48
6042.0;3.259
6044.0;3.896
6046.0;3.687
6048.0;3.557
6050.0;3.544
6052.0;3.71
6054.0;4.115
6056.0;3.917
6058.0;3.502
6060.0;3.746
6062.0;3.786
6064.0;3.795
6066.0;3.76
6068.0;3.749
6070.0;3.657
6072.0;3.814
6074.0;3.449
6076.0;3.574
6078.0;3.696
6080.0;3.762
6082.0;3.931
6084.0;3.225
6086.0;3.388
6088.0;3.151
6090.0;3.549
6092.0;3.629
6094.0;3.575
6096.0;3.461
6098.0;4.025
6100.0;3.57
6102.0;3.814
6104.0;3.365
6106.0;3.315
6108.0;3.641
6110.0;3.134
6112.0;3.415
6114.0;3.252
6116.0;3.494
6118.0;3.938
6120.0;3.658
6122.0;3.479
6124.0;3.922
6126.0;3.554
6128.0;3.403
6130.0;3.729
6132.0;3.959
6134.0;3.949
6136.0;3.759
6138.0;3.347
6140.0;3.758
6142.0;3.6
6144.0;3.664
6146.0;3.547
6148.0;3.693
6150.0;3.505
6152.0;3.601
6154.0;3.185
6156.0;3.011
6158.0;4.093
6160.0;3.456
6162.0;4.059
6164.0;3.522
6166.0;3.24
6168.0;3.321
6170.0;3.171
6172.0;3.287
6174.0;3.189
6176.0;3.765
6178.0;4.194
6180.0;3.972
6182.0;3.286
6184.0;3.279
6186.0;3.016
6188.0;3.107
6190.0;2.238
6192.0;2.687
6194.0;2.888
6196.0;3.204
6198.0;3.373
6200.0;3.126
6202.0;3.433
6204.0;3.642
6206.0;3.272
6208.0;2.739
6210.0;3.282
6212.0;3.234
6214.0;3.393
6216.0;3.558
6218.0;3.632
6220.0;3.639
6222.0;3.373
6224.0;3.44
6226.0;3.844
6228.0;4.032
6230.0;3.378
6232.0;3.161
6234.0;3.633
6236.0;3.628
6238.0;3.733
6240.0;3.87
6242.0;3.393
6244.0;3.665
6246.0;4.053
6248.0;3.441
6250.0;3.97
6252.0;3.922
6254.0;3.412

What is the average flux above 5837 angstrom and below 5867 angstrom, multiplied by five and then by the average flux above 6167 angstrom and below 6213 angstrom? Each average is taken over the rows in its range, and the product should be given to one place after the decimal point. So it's 57.9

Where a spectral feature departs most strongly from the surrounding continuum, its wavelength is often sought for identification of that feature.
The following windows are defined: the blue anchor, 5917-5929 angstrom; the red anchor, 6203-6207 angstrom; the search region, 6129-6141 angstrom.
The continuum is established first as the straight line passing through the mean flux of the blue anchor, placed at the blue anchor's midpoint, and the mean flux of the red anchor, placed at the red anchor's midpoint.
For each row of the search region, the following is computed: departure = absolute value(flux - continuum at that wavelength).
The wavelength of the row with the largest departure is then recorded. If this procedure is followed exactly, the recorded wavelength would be 6132.0 angstrom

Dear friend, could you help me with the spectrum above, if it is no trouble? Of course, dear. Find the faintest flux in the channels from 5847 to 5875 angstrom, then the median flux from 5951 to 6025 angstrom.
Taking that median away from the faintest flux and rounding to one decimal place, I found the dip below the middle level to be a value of -0.6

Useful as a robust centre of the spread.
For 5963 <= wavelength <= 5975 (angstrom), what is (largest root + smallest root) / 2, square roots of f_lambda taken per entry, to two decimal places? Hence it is 1.83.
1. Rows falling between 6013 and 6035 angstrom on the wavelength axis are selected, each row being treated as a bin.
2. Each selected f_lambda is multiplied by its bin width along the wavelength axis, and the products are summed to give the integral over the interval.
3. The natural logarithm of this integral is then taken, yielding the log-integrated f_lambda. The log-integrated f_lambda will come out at 4.328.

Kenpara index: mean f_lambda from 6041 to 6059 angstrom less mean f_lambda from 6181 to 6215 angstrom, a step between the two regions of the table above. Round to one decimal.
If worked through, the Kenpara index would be 0.6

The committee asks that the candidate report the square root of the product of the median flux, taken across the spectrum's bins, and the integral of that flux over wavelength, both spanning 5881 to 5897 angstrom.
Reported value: 15.1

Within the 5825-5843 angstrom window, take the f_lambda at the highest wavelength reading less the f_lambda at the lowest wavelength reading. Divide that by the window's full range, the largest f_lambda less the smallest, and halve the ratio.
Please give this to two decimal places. 0.47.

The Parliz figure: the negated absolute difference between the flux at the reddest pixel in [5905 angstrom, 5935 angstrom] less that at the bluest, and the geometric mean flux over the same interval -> -3.58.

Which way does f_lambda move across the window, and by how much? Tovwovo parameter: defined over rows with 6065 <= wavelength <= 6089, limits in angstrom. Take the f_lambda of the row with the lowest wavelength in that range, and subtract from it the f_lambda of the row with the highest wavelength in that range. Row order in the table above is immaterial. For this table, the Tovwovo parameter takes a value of 0.61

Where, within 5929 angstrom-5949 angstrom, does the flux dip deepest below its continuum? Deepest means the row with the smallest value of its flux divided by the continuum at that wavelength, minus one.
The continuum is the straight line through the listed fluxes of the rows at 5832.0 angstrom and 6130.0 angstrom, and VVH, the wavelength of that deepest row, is 5944.0 angstrom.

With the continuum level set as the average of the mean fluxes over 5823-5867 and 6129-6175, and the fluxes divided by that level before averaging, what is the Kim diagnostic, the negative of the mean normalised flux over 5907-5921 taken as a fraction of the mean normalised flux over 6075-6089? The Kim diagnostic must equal -1.10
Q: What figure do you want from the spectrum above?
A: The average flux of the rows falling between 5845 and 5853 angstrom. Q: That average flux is 3.34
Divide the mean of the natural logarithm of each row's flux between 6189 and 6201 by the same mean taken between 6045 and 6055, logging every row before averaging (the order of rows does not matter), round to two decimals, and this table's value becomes 0.81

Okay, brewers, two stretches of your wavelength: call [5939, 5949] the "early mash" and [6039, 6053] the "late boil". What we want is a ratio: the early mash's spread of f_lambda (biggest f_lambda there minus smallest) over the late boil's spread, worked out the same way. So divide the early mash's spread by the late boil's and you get 1.3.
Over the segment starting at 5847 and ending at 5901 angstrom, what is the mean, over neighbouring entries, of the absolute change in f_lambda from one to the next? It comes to 0.28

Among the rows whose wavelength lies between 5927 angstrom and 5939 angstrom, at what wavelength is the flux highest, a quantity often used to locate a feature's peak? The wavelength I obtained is 5928.0 angstrom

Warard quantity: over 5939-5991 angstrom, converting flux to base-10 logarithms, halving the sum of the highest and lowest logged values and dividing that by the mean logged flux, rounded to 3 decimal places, 0.974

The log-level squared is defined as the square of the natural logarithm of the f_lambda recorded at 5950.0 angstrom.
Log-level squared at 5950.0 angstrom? 1.66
